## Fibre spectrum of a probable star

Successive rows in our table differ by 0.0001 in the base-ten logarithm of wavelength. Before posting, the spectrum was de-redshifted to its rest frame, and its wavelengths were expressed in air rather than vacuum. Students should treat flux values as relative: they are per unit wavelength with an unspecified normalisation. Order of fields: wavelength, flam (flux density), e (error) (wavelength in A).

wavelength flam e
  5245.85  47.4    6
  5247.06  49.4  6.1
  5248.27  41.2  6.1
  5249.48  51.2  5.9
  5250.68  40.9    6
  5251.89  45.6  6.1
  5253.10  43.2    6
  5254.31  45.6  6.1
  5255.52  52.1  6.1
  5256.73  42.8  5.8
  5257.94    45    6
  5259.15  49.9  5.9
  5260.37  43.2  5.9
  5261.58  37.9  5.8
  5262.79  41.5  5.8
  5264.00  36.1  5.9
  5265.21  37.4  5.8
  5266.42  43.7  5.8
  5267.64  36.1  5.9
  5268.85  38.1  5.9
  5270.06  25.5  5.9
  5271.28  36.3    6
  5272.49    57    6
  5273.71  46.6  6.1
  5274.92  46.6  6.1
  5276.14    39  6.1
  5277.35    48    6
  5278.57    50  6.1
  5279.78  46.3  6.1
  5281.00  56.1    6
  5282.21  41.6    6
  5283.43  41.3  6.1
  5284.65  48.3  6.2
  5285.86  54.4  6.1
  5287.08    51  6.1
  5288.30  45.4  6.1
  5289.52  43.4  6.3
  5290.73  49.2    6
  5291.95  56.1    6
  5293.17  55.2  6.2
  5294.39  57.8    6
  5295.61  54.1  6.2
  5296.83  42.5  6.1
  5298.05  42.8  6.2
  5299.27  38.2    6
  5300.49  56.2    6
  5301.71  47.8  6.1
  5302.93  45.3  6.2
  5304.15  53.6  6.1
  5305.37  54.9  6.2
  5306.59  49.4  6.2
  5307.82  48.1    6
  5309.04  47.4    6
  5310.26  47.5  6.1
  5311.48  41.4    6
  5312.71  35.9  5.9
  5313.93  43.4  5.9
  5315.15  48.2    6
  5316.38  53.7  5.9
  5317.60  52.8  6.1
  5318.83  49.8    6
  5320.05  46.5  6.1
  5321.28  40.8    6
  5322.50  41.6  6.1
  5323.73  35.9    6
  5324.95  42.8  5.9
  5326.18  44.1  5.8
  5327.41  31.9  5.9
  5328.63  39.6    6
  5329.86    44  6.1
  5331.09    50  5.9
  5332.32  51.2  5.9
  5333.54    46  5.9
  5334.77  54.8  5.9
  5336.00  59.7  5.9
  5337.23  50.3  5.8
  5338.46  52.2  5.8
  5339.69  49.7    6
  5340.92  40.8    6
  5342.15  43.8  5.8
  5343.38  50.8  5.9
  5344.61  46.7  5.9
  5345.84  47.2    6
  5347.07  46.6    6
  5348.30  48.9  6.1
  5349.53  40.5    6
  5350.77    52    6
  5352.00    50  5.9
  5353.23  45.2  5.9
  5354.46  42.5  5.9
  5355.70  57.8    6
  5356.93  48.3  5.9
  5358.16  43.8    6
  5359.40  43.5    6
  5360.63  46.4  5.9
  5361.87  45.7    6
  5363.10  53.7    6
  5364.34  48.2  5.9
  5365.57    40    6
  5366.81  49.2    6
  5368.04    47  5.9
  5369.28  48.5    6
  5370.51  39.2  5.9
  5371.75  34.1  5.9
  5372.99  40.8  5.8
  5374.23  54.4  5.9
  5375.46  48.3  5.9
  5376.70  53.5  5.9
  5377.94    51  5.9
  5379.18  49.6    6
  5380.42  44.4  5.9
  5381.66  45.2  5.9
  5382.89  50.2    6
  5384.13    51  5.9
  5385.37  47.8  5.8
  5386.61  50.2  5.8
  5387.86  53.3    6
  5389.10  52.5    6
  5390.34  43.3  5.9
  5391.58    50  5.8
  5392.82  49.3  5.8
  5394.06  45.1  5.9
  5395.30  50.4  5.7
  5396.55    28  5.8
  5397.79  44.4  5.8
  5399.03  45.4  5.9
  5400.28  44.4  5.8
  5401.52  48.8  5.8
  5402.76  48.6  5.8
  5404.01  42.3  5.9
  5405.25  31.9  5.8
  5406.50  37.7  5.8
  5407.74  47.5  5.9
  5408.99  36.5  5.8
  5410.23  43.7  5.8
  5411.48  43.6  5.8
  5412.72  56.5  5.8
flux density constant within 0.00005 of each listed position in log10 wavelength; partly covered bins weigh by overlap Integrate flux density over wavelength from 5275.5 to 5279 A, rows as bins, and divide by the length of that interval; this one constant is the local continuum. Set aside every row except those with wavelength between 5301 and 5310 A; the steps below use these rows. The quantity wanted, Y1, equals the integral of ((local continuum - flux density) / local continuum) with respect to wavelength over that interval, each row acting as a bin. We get -0.8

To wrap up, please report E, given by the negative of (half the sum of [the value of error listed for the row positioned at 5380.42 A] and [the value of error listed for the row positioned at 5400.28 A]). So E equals -5.85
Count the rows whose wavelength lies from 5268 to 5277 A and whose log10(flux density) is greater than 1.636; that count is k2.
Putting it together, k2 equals 3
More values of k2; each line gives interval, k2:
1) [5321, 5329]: 1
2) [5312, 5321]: 6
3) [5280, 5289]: 5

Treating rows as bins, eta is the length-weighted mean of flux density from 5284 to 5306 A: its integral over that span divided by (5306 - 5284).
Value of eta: 49.8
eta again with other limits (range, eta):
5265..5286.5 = 44.1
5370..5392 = 47.7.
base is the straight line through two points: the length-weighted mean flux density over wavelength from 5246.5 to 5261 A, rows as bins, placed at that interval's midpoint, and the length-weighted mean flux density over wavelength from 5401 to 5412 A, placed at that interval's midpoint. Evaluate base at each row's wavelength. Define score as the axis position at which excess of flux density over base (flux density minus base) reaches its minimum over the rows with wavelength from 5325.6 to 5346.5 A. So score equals 5327.41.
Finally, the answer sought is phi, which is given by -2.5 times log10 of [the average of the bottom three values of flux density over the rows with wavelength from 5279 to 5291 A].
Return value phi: -4.06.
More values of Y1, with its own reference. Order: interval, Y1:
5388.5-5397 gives -0.1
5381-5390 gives -0.9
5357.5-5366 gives -0.1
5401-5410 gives 0.7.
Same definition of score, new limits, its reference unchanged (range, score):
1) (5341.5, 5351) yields 5349.53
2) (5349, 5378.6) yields 5371.75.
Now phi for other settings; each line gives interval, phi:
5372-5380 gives -4.16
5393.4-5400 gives -3.98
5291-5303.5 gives -4.04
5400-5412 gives -3.87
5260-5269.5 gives -3.91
